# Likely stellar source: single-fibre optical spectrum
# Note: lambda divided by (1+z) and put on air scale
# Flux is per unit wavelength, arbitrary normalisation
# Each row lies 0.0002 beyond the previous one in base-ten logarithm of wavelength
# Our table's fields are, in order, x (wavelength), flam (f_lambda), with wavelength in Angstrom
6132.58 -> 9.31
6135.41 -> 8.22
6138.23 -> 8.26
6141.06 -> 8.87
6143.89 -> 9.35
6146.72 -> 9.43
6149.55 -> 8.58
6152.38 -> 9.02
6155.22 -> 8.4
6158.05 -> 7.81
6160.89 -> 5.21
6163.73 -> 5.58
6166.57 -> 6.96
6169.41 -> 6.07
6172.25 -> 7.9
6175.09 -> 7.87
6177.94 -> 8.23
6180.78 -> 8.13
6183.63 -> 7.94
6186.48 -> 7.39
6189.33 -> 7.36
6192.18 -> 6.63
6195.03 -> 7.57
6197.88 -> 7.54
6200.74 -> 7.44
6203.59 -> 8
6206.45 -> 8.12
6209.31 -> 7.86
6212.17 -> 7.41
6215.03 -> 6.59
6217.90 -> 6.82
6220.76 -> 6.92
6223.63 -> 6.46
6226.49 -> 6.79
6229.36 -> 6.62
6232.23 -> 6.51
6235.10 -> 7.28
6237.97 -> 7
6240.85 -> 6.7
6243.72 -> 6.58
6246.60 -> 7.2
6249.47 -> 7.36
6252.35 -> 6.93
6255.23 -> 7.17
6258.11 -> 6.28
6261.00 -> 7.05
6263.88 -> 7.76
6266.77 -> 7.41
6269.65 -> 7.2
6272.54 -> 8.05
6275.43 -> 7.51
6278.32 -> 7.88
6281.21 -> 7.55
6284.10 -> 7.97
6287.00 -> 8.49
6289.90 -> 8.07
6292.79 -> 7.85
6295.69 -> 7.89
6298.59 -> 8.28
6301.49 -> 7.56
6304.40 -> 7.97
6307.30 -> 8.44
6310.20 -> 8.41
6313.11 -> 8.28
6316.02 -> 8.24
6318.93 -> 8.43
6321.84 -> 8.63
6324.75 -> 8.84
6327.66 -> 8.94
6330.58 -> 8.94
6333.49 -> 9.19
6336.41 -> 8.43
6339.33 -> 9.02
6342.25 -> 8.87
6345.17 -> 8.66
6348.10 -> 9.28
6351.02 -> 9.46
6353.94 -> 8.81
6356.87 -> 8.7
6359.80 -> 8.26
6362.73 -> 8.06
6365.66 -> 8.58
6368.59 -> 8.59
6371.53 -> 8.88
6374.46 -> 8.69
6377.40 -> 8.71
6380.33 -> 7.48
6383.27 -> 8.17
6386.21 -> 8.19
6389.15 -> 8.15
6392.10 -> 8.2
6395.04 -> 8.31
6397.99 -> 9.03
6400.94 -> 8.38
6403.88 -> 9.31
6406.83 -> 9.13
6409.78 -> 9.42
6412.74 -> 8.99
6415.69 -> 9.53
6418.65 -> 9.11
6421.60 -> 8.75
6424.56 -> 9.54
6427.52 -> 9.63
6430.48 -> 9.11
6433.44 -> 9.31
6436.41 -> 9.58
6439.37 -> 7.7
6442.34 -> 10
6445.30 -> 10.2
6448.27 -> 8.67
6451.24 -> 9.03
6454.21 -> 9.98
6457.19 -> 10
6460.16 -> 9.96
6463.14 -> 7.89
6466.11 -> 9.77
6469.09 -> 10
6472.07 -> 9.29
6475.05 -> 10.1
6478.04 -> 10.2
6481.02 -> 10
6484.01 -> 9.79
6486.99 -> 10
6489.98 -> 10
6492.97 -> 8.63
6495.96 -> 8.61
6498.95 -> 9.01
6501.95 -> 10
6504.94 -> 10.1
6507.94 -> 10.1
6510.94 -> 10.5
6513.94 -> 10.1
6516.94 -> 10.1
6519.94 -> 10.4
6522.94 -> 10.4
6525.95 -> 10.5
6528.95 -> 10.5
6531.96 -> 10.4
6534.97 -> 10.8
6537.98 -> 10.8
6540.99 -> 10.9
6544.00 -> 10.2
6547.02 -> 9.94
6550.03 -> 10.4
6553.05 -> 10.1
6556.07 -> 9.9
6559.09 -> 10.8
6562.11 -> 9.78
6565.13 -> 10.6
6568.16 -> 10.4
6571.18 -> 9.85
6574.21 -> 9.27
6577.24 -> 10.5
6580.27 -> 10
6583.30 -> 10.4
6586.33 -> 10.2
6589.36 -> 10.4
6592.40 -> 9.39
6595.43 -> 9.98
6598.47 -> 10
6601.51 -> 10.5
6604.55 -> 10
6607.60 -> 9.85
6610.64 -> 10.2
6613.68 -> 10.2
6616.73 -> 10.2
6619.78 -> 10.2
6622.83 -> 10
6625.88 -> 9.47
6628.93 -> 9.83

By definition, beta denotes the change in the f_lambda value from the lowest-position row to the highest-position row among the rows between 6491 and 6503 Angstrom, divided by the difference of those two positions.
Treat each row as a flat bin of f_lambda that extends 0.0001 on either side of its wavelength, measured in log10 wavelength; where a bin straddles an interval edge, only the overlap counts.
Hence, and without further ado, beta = 0.15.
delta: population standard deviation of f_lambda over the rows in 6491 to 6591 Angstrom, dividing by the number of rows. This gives 0.55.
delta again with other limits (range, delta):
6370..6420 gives 0.54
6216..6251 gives 0.29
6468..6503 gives 0.56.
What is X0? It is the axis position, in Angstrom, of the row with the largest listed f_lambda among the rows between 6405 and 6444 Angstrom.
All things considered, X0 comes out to 6442.34 Angstrom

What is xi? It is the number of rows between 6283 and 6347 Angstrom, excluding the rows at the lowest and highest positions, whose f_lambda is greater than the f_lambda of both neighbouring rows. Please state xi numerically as 5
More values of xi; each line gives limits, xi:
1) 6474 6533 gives 2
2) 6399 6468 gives 7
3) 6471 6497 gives 1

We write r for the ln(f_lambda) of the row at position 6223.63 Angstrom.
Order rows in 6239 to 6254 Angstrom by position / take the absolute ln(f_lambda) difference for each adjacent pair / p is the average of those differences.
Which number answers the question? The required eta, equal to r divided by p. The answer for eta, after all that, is 39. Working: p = 0.048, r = 1.9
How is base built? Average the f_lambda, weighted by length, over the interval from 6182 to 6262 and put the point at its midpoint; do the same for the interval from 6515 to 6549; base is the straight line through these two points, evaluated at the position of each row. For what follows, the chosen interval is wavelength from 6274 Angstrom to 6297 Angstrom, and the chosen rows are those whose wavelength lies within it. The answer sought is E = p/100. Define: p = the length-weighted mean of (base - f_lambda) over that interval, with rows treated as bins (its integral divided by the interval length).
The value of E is -0.001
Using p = -0.09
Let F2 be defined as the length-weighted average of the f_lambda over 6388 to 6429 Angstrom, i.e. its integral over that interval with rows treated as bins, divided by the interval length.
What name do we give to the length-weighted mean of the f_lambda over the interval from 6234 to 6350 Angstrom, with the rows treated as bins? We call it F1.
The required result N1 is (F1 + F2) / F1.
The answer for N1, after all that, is 2.13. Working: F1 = 8.0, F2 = 9.0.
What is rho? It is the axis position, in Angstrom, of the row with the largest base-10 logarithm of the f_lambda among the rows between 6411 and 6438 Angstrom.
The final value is 6427.52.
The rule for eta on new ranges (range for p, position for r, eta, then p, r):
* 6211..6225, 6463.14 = 35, 0.059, 2.1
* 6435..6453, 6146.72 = 16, 0.141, 2.2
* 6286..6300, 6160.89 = 50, 0.033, 1.7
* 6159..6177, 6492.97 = 16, 0.139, 2.2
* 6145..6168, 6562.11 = 16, 0.140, 2.3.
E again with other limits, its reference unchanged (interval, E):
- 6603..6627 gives 0.013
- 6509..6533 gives 0.000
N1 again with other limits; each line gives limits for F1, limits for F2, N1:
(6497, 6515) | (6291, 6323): 1.82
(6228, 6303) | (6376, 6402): 2.12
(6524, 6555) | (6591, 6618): 1.96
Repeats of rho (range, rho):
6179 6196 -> 6180.78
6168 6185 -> 6177.94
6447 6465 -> 6457.19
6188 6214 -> 6206.45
